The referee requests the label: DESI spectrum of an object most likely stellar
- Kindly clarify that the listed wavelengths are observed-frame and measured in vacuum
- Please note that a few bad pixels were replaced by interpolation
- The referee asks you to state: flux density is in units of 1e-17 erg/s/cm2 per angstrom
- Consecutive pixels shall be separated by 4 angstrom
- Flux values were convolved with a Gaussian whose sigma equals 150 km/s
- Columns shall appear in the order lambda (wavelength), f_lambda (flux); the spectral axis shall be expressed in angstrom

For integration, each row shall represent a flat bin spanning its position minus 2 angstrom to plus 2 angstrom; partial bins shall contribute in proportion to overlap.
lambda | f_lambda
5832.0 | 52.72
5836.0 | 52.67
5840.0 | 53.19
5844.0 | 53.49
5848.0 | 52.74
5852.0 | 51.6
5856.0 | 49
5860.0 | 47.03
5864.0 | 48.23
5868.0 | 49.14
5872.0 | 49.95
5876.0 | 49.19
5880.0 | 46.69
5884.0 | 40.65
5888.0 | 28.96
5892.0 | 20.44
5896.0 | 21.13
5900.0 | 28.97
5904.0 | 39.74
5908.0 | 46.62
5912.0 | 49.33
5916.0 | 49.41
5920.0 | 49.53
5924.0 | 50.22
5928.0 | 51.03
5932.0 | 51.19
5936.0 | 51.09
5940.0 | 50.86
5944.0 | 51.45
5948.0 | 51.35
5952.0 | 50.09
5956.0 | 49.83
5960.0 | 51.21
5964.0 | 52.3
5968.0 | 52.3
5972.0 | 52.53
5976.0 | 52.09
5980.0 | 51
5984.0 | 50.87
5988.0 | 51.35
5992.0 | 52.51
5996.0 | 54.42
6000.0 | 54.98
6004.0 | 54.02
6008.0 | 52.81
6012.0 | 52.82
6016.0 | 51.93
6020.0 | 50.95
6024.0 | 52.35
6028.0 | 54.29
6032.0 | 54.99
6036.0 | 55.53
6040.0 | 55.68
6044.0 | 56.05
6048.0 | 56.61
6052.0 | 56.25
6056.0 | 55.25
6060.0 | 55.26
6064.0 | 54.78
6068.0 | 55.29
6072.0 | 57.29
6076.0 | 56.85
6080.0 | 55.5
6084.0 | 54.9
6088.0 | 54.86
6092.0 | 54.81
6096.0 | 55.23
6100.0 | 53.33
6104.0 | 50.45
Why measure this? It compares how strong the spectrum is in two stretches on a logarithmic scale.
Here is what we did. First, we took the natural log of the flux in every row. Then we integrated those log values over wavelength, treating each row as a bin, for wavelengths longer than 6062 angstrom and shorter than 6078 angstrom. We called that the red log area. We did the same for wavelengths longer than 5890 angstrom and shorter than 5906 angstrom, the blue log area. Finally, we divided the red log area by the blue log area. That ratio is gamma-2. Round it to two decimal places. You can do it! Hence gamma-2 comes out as 1.23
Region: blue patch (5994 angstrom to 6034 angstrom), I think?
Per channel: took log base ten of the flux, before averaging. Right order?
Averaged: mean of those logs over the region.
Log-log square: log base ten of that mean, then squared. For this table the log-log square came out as 0.056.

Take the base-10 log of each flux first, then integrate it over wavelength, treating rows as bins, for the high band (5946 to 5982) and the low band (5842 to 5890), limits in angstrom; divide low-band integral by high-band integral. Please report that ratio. 1.3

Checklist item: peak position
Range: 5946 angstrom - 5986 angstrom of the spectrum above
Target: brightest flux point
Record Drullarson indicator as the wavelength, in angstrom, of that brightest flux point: 5972.0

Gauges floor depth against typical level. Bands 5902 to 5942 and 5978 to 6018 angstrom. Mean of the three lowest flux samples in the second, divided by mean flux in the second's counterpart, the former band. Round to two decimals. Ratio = 1.04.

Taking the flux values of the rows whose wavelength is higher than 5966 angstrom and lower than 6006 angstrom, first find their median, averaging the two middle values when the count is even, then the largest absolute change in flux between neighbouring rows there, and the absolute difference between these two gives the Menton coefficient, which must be 50.5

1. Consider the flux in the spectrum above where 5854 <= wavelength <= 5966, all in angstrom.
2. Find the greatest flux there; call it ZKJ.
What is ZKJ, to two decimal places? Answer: 52.30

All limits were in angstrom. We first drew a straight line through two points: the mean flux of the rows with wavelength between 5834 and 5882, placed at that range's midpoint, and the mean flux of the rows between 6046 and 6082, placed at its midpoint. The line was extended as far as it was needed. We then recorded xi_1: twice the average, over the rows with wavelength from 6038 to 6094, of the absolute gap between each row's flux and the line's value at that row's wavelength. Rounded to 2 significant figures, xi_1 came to 1.9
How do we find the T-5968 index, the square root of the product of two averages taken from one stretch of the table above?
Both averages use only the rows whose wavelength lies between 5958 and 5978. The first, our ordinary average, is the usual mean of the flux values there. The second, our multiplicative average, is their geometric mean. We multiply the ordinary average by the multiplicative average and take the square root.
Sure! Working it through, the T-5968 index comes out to 52.1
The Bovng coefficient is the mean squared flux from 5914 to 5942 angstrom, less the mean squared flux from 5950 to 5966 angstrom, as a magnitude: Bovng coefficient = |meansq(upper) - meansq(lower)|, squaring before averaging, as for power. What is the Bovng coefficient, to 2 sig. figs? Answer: 39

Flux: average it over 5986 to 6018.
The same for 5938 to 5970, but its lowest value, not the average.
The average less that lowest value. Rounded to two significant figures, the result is 3.3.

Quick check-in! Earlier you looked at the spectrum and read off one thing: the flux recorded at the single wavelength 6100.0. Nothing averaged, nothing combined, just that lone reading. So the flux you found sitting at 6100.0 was 53.33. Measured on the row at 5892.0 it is 20.44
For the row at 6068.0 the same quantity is 55.29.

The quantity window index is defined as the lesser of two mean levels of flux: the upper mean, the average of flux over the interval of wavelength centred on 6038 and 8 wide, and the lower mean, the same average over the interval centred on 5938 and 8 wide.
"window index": 51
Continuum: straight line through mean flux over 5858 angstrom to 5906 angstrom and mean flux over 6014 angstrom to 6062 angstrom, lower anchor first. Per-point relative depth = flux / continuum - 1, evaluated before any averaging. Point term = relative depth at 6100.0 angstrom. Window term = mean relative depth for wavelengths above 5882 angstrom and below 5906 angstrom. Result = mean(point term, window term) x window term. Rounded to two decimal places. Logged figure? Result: 0.05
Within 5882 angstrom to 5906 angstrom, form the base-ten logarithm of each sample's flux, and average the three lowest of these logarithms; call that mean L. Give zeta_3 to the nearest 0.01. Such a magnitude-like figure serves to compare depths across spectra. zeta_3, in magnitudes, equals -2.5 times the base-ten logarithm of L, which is -0.34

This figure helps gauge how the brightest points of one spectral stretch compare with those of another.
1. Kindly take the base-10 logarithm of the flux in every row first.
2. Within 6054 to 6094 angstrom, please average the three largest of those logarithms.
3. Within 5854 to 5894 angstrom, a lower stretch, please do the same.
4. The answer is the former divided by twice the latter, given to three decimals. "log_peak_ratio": 0.517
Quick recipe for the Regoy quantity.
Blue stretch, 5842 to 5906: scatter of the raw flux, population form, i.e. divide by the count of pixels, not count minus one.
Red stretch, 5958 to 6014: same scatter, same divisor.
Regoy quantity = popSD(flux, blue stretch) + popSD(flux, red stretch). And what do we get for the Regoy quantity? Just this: 12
